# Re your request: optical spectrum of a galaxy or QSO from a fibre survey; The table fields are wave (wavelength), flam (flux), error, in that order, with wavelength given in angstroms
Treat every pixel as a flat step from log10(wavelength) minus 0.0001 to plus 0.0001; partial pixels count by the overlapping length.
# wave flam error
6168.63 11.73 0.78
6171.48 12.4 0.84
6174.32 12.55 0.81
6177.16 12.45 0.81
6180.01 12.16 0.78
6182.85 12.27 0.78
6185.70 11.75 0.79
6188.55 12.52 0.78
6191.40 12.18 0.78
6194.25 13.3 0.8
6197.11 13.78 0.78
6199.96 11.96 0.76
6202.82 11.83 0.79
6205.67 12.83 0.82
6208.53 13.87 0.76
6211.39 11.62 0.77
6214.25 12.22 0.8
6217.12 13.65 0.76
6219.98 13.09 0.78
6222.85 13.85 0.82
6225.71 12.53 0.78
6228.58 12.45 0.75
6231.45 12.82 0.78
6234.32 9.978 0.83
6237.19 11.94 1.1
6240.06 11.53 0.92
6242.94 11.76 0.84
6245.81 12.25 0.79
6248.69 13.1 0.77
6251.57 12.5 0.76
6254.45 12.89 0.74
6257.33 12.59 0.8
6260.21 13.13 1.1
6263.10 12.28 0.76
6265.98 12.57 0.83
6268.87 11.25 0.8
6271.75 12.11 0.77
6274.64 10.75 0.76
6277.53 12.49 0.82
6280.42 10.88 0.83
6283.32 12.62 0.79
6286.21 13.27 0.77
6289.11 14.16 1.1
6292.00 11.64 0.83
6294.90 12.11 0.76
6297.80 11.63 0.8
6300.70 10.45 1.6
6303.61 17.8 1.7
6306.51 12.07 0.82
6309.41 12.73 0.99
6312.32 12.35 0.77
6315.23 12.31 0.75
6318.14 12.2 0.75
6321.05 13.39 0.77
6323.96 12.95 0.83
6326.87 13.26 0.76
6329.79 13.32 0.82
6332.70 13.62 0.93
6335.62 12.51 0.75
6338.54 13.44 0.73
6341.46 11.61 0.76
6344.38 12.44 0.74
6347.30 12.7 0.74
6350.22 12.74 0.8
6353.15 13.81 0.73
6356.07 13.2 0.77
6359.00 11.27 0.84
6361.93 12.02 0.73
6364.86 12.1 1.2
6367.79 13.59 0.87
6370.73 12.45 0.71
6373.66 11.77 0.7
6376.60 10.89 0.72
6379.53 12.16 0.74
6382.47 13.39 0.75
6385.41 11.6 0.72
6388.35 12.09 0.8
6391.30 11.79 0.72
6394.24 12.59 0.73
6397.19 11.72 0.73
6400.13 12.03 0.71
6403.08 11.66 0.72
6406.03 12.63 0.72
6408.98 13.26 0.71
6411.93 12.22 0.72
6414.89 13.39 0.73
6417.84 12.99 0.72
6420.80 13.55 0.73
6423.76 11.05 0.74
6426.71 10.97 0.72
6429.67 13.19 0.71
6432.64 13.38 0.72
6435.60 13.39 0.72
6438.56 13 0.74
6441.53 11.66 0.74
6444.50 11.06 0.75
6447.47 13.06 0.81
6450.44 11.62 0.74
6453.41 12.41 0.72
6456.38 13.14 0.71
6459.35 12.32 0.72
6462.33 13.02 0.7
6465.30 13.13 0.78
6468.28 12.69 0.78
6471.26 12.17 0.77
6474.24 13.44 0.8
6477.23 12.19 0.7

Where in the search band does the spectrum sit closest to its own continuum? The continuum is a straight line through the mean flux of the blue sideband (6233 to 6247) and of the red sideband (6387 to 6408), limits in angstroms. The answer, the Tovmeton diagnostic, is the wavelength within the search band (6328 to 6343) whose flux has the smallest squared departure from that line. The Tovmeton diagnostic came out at 6341.46 angstroms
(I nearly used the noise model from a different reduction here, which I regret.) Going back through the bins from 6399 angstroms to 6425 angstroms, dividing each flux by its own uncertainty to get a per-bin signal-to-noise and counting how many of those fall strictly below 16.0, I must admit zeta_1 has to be 1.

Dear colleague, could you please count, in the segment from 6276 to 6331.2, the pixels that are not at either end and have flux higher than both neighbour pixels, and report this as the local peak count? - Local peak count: 5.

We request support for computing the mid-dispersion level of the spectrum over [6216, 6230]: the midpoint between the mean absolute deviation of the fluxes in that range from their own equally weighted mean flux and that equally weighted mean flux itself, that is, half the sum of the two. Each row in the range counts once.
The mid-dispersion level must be 6.81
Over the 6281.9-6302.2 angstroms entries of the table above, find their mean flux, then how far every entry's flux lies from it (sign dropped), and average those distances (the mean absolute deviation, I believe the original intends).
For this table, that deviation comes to 0.9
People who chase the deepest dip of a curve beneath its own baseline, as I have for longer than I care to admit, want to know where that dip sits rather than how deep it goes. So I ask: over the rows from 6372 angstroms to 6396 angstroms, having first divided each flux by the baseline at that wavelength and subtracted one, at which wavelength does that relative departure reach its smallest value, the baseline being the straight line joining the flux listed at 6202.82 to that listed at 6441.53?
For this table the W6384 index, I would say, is 6376.60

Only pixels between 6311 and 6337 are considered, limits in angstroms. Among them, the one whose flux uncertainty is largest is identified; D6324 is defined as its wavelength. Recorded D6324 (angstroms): 6332.70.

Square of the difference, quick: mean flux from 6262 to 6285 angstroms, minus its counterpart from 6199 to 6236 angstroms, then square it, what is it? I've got 0.4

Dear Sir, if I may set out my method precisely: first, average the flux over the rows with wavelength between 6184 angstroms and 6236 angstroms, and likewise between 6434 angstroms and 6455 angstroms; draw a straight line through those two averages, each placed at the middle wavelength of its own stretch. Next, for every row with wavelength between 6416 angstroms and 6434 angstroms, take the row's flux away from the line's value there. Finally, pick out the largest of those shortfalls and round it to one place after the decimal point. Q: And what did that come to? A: 1.4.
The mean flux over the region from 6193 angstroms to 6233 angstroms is 12.8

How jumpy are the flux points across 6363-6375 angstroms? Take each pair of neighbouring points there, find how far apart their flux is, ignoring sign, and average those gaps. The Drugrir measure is 1.1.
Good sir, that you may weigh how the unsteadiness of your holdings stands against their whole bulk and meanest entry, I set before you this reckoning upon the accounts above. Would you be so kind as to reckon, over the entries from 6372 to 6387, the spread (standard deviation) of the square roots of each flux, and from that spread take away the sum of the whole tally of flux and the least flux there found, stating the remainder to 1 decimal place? -70.6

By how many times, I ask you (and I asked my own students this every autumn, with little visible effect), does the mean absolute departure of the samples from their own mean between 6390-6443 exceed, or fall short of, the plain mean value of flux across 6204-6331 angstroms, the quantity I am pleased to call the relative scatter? 0.0591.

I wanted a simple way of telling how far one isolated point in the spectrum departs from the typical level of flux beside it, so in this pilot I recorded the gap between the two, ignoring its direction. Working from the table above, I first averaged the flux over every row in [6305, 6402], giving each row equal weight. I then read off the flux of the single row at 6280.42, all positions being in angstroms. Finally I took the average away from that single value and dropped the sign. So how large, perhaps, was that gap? 1.6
